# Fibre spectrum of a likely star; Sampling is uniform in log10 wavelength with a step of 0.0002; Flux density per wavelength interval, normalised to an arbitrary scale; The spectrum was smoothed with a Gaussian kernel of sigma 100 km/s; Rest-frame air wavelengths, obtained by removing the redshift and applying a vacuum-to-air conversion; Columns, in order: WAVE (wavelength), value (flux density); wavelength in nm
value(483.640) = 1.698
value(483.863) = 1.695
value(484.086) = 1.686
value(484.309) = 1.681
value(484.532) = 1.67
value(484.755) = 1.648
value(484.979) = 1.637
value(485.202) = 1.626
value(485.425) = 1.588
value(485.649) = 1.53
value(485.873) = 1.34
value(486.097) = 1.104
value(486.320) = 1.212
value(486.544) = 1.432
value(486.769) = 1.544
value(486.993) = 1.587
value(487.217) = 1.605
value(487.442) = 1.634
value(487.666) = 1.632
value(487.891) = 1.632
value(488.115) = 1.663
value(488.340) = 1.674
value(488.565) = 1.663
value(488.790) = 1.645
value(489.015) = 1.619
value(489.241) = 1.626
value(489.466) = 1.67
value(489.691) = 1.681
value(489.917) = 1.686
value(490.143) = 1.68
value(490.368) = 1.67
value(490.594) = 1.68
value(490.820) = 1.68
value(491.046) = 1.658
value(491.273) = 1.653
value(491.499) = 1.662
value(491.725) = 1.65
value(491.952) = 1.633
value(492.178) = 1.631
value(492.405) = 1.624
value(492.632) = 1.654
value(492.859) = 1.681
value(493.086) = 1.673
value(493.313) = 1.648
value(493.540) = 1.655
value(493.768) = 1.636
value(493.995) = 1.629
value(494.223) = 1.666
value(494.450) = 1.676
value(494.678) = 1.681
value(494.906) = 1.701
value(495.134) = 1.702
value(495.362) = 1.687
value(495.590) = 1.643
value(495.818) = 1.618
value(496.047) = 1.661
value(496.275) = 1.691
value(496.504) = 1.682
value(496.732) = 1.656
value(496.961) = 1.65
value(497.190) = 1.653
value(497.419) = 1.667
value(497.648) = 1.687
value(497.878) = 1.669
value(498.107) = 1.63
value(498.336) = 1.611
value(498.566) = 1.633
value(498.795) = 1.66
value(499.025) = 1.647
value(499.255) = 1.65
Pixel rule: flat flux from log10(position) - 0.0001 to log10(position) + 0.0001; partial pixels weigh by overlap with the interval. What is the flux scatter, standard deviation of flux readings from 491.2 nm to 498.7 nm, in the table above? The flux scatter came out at 0.024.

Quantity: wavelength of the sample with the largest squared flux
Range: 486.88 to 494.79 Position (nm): 489.917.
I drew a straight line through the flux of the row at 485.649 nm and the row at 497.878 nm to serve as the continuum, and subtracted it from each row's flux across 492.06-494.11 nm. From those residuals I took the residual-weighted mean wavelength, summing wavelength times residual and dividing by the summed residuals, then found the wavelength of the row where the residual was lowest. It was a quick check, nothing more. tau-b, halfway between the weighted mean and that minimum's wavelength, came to 493.48 nm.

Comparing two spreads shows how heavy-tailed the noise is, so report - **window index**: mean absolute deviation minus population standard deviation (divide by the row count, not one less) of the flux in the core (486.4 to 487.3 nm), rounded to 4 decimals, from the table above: -0.0123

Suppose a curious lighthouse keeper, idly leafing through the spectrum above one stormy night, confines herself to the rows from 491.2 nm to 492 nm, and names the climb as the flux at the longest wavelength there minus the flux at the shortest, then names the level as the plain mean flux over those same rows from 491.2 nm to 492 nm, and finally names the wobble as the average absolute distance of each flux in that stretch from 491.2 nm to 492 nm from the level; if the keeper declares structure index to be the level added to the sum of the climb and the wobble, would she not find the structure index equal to 1.64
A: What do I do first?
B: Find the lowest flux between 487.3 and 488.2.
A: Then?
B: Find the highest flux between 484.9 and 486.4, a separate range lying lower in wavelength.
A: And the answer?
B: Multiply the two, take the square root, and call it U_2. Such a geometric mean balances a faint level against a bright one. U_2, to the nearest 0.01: 1.63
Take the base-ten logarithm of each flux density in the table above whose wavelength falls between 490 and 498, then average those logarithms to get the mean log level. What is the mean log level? 0.221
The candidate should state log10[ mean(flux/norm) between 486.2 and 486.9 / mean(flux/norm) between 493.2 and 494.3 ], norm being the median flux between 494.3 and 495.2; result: -0.07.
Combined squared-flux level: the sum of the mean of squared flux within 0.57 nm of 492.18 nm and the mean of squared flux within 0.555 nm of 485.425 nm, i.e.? 5.08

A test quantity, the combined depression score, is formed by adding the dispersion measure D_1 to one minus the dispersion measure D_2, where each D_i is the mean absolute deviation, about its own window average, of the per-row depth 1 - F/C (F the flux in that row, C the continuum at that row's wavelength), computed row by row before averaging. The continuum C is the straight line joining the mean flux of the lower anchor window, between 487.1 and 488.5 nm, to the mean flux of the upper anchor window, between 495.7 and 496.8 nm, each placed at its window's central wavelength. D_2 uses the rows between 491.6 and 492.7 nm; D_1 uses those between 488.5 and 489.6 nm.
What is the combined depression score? 1.00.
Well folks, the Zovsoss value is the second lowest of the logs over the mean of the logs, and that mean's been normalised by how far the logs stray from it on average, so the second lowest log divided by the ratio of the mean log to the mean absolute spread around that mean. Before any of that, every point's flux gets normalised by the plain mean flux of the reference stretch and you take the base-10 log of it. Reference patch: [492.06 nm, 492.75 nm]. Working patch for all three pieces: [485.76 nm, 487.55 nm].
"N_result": 0.107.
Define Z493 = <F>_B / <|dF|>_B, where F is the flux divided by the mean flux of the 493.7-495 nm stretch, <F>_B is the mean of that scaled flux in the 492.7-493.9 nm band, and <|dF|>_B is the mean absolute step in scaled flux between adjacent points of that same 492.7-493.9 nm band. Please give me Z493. 112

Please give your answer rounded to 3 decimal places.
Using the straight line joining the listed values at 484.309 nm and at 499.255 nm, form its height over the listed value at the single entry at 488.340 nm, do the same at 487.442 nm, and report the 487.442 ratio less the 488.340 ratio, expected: 0.026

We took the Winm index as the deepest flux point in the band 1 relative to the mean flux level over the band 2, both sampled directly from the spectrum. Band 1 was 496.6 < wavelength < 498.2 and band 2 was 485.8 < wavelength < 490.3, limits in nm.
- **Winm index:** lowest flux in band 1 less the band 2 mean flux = 0.06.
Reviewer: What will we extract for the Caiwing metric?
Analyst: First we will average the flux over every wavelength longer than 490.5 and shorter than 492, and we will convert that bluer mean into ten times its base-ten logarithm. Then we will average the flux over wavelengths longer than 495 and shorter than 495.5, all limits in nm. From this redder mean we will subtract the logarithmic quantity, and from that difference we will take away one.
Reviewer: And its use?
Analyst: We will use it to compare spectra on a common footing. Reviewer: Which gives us -1.51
